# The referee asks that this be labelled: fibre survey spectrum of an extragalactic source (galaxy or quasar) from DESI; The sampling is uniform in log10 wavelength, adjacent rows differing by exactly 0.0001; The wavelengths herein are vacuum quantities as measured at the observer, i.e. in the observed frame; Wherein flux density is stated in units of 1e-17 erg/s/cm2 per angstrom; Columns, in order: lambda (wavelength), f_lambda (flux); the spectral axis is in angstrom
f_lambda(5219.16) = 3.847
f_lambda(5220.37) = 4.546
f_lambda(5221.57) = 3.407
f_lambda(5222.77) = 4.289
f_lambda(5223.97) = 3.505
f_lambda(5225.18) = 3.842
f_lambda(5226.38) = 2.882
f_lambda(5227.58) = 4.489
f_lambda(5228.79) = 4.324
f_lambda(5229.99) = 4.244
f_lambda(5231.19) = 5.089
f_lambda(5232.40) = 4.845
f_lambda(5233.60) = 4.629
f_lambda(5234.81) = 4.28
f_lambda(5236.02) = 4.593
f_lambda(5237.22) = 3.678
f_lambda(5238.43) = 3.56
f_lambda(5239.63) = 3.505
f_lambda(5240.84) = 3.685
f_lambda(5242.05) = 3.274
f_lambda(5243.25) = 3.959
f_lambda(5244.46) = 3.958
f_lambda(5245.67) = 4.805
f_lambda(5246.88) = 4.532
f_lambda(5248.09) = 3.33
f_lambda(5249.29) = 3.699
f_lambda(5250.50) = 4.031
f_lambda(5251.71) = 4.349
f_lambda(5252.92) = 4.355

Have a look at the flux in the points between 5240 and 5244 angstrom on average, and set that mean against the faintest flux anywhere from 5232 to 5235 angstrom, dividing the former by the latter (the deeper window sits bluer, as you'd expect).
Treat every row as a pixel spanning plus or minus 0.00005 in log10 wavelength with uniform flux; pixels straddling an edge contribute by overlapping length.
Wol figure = 0.85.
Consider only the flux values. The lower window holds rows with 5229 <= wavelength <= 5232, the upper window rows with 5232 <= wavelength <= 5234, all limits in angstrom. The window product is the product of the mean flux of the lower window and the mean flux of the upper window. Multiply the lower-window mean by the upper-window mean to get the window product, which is 22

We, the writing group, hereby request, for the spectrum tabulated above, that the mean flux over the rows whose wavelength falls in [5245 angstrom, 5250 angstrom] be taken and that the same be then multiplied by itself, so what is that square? 16.7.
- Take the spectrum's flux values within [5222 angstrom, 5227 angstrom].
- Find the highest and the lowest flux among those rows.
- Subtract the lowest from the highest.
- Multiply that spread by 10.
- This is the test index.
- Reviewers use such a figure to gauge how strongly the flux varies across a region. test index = 14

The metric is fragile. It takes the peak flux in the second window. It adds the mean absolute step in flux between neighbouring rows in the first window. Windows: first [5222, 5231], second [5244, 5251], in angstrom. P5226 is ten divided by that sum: 1.8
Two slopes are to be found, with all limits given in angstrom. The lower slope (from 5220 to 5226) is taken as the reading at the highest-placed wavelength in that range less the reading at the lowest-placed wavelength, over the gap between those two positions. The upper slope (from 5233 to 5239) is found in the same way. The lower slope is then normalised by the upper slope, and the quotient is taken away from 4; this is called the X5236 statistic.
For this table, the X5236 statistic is 3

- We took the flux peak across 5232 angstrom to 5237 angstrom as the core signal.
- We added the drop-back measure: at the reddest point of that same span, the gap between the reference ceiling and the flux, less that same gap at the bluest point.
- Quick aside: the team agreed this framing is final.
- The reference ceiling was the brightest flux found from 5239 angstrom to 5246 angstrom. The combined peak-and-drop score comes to 5.1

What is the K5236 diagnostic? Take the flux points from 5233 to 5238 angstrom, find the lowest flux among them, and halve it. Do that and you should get 1.84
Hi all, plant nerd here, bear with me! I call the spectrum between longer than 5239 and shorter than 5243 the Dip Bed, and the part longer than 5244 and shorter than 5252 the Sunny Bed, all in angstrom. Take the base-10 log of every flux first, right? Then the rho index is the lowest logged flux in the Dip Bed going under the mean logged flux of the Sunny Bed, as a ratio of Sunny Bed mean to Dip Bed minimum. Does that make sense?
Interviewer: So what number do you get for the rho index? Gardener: 1.18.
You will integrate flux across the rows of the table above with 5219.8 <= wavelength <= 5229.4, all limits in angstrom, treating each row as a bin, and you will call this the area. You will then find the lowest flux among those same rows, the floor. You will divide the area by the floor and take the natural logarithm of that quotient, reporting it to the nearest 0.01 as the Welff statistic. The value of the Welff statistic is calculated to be 2.57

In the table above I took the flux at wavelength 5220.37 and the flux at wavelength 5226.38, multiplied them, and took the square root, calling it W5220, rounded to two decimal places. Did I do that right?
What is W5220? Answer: 3.62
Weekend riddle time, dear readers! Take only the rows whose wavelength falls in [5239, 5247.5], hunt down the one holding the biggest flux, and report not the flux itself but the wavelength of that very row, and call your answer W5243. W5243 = 5245.67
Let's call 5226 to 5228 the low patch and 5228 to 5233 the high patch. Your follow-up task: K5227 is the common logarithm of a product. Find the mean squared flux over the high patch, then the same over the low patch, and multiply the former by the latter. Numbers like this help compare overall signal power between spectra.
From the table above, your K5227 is 2.49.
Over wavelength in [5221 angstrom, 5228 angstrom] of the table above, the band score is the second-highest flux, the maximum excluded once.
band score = 4.289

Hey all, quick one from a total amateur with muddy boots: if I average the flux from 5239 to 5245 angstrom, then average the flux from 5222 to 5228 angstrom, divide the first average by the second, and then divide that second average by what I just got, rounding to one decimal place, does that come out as 3.9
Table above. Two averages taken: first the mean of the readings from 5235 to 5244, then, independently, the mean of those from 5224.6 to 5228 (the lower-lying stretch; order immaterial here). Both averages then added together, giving 7.5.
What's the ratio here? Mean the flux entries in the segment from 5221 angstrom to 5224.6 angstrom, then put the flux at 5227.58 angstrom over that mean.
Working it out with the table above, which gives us 1.20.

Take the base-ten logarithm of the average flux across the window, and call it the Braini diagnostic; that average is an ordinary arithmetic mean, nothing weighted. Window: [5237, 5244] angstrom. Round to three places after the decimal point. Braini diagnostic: 0.558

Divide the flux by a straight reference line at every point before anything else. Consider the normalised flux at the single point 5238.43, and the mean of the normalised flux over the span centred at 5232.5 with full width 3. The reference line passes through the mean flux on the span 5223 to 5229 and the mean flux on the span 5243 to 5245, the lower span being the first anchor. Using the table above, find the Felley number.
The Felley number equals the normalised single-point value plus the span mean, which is 2.17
